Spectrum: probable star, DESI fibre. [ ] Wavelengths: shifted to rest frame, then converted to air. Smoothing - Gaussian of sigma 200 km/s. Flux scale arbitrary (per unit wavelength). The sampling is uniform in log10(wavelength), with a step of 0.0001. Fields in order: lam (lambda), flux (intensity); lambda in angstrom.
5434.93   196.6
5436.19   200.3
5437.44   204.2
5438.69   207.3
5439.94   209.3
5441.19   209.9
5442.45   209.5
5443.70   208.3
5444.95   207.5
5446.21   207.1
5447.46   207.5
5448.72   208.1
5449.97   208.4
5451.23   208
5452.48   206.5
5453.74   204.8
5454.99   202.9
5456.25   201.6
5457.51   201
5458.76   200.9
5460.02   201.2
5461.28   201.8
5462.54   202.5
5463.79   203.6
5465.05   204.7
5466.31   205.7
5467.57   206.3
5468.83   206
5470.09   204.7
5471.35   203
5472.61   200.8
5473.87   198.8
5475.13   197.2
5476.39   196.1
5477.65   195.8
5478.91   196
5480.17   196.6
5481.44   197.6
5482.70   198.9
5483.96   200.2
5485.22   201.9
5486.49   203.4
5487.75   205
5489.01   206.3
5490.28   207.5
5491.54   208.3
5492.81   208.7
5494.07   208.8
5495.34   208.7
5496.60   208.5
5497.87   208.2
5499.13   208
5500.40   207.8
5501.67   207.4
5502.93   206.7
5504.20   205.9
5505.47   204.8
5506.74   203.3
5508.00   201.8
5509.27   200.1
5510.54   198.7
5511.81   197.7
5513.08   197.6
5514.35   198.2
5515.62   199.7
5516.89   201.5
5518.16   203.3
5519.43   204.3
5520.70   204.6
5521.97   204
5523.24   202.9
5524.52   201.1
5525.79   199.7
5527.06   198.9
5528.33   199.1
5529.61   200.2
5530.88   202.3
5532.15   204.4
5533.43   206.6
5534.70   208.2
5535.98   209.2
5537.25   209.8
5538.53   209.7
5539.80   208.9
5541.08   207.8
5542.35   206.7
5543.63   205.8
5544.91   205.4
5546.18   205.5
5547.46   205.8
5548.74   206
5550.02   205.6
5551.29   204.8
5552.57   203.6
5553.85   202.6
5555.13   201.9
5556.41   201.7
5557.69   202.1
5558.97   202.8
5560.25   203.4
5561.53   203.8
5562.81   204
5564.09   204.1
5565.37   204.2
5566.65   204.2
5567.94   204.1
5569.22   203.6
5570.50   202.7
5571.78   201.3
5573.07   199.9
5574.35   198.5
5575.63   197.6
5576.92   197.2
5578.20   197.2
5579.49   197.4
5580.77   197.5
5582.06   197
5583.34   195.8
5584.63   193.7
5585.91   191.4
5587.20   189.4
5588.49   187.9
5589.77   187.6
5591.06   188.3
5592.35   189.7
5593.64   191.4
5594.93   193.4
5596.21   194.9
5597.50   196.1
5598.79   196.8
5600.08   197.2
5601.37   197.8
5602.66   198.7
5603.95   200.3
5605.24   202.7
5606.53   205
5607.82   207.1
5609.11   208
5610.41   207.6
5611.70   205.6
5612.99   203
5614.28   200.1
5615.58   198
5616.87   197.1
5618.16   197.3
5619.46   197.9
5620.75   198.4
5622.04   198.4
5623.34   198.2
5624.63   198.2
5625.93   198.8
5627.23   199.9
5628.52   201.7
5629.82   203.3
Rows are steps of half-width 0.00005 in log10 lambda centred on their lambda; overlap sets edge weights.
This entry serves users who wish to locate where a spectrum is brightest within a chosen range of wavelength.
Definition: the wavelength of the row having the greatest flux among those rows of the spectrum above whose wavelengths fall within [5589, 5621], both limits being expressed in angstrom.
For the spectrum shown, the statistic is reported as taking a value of 5609.11 angstrom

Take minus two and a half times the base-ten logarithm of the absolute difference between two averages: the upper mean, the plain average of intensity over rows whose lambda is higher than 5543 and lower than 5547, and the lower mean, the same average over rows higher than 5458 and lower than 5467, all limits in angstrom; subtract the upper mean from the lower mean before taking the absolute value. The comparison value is -1.1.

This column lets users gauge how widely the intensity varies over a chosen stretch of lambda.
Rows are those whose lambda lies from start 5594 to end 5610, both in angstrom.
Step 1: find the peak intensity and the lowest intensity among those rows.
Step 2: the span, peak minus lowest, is 15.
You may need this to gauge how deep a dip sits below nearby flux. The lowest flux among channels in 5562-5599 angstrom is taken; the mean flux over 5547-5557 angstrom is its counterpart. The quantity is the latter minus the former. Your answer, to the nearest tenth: 16.4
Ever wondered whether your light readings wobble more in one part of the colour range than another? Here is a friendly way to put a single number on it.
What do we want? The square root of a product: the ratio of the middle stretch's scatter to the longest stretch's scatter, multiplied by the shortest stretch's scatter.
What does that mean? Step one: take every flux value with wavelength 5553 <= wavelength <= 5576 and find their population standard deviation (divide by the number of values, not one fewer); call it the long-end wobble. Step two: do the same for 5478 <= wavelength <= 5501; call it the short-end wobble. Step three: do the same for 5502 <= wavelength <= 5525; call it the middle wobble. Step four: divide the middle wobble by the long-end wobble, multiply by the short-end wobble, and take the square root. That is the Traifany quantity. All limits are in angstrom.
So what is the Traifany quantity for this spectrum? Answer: 2.6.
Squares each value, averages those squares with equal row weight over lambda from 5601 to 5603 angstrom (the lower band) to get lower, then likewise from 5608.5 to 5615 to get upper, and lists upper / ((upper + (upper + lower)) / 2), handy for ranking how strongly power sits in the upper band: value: 0.681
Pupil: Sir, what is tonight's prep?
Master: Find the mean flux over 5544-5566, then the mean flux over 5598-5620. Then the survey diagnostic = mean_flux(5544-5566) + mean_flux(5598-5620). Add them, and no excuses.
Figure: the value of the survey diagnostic 405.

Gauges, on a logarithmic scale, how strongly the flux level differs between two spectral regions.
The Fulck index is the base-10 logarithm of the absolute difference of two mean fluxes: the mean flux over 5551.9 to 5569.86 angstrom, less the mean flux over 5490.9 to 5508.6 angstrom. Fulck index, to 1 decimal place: 0.6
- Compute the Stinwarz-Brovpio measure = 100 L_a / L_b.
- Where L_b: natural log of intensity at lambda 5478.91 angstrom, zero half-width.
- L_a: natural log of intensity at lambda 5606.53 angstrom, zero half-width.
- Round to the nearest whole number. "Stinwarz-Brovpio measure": 101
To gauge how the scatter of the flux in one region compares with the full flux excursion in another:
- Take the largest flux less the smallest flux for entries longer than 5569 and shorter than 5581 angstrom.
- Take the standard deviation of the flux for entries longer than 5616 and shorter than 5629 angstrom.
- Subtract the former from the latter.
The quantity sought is -5.1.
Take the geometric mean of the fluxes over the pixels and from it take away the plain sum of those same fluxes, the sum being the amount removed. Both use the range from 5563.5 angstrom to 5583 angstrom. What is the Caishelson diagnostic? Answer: -2806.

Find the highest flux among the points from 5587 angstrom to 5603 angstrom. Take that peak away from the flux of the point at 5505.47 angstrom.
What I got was 6.1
